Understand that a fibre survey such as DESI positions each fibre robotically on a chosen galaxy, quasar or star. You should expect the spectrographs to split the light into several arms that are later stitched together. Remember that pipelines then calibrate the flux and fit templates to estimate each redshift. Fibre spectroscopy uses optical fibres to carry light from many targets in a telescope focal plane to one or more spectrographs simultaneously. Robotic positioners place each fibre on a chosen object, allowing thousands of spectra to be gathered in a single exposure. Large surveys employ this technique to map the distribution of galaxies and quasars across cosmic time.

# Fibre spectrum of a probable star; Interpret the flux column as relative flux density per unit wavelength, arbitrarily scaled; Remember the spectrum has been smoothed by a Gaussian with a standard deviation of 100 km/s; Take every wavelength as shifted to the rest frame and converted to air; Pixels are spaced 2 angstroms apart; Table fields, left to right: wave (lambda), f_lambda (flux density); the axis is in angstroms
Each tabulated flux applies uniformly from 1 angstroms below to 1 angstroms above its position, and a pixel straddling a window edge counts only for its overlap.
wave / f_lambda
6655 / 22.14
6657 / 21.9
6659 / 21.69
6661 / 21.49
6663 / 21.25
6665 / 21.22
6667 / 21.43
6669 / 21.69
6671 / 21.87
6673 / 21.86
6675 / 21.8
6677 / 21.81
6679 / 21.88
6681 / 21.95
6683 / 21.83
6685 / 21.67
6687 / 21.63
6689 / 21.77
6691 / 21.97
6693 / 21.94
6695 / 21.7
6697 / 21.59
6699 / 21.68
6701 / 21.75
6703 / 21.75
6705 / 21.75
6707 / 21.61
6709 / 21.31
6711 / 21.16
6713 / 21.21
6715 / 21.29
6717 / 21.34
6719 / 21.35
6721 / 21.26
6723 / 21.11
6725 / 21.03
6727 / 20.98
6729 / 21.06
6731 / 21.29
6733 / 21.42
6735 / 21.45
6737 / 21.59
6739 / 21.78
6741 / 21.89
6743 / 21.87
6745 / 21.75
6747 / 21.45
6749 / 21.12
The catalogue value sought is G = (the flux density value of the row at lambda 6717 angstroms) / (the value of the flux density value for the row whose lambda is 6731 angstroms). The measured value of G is 1.002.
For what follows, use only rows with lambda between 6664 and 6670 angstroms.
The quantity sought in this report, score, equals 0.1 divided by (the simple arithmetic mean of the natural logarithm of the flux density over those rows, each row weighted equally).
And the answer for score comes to 0.0326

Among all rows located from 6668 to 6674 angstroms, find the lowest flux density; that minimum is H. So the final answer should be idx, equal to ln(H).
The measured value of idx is 3.08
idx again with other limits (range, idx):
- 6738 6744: 3.08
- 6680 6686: 3.08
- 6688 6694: 3.08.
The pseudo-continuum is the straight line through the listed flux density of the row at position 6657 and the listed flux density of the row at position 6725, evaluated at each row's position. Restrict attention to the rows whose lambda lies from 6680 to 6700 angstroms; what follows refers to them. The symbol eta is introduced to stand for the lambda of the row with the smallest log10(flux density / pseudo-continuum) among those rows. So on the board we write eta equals 6687 angstroms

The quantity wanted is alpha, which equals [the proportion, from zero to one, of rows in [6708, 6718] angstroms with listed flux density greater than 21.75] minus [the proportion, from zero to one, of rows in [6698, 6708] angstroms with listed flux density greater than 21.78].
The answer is 0.0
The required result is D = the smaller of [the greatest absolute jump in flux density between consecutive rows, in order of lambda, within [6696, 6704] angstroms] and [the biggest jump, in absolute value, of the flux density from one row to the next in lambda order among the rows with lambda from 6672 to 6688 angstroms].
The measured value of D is 0.09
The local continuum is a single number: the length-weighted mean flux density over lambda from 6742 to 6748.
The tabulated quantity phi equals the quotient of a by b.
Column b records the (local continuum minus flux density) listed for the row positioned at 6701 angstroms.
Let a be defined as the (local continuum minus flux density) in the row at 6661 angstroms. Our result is -3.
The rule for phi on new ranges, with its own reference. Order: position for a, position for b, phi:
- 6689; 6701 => 1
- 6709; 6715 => 1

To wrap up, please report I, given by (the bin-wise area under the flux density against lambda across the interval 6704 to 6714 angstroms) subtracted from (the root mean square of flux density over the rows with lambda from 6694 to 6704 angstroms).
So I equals -192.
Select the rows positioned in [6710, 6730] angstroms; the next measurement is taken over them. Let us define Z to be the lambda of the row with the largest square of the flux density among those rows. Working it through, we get 6719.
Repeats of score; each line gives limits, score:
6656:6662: 0.0325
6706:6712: 0.0327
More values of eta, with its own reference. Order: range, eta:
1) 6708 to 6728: 6711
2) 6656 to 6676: 6665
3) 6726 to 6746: 6727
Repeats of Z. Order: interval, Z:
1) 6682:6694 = 6691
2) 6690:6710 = 6691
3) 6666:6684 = 6681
